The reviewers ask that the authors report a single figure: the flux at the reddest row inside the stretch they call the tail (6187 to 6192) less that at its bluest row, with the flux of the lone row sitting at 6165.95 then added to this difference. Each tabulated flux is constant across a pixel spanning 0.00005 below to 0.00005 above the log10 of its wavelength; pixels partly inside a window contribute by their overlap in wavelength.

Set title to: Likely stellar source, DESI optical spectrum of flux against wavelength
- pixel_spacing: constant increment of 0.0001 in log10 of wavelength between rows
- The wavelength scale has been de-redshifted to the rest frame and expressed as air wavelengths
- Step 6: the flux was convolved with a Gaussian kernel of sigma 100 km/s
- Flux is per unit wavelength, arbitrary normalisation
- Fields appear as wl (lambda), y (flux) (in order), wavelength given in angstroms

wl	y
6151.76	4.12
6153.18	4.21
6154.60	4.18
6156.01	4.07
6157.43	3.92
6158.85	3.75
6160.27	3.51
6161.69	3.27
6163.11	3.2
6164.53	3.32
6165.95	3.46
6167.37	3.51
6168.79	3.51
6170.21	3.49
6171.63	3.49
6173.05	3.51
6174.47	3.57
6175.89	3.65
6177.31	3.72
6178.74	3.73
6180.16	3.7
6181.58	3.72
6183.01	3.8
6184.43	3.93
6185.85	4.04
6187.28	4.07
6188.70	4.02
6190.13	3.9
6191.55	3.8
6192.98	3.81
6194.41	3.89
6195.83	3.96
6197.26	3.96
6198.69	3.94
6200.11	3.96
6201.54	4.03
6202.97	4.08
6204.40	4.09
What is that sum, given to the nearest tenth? 3.2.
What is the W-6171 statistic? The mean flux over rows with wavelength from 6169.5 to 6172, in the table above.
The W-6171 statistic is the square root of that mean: 1.87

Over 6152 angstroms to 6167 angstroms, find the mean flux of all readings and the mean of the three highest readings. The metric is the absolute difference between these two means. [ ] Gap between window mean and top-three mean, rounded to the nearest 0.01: 0.46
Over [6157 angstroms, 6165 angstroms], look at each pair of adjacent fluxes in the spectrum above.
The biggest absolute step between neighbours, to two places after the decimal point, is 0.24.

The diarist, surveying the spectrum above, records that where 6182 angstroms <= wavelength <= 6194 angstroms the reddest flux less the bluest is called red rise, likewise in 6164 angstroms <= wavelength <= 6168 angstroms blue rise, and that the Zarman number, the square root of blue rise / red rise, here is 4.4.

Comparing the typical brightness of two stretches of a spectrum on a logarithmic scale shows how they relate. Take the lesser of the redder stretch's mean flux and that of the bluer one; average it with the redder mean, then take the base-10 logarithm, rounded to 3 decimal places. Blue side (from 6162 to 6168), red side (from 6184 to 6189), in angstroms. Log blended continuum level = 0.567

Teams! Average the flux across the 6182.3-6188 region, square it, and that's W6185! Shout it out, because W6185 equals 16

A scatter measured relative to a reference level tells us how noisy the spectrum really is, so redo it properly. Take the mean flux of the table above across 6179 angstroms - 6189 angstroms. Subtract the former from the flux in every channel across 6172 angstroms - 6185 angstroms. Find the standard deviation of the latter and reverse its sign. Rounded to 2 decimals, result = -0.12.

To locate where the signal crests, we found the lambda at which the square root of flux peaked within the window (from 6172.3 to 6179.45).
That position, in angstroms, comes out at 6178.74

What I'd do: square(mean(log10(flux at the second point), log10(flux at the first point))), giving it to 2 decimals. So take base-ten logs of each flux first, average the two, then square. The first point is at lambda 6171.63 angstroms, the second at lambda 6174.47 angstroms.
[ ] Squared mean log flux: 0.30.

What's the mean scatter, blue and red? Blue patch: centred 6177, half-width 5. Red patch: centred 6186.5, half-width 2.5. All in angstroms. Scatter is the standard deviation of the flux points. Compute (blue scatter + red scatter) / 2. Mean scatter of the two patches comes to 0.07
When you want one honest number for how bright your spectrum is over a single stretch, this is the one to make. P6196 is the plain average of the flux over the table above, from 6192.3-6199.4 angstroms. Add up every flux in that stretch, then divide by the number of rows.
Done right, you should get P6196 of 3.91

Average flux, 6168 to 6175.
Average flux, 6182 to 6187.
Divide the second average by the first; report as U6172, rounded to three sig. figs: 1.12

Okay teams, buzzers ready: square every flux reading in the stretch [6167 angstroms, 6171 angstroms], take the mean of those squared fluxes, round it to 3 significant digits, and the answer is 12.3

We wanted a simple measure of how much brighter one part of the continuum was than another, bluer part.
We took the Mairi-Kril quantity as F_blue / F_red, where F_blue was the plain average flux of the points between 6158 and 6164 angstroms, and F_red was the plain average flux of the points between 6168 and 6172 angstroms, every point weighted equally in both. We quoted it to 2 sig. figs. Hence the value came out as 0.98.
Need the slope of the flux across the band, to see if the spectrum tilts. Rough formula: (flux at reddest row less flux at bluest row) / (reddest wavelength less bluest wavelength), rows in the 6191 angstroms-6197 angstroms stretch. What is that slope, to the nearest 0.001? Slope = 0.037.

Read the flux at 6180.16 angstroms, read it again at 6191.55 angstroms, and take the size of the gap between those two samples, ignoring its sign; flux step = 0.10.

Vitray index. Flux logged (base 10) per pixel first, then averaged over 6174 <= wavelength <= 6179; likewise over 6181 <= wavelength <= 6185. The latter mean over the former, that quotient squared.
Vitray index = 1.06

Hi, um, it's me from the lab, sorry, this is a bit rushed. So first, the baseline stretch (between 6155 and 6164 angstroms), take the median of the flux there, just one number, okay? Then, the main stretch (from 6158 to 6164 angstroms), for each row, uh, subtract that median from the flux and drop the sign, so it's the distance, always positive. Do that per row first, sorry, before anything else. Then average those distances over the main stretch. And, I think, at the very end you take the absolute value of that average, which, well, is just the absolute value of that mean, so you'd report 0.26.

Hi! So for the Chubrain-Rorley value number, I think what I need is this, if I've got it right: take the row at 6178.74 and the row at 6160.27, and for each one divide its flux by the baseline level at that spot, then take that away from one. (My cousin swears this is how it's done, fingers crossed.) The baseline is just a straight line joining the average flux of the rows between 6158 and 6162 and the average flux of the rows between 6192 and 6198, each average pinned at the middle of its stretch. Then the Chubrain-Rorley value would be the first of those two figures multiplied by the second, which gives 0.000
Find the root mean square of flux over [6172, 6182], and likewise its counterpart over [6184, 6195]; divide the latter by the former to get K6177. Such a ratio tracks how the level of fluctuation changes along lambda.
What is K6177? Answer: 1.08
